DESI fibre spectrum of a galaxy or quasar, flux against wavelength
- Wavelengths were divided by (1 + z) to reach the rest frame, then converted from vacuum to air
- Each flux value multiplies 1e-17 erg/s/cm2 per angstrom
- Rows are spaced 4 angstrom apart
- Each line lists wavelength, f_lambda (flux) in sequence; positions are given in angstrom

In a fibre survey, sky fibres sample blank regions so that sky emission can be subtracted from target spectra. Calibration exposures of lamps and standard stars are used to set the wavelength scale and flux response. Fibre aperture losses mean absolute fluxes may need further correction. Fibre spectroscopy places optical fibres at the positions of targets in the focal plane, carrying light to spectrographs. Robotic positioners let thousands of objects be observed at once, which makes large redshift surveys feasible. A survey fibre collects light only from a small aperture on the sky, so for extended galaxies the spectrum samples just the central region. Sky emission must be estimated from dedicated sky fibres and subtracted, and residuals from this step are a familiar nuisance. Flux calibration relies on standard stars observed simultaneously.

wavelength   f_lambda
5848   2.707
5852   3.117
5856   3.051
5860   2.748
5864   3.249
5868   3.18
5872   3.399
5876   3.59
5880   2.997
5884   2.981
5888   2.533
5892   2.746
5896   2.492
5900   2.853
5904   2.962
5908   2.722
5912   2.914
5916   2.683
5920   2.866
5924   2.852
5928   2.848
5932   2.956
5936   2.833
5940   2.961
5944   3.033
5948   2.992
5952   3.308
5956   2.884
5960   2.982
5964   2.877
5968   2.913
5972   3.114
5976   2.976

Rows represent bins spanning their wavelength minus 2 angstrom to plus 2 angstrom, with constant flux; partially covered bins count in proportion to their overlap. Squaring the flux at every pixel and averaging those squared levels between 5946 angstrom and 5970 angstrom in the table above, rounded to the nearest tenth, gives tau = 9.0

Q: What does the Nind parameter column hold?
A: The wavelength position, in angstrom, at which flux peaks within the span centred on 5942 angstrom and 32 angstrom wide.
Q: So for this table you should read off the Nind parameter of 5952 angstrom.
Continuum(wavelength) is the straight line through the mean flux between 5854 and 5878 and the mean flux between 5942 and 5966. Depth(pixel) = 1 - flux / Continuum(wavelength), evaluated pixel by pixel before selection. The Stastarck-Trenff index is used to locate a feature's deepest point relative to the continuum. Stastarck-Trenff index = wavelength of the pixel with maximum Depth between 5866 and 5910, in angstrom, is 5896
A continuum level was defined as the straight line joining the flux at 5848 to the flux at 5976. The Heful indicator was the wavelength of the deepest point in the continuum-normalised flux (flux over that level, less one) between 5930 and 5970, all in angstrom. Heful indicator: 5964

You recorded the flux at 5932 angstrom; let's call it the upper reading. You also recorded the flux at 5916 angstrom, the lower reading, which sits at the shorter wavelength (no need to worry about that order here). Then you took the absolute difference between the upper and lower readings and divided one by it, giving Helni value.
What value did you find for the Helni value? 3.7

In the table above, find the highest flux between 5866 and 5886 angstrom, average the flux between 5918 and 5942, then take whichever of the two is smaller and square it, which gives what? 8.3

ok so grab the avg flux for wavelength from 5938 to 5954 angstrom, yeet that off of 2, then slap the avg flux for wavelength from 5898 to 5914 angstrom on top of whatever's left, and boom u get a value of 1.79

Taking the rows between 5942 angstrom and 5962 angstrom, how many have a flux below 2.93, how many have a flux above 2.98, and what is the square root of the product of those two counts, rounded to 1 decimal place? 2.0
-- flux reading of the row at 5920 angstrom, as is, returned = 2.866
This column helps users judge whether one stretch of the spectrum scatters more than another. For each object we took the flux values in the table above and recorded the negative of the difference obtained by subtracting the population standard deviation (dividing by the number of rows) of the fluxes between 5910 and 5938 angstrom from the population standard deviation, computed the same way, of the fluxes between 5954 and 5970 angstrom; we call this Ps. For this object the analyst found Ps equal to 0.038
